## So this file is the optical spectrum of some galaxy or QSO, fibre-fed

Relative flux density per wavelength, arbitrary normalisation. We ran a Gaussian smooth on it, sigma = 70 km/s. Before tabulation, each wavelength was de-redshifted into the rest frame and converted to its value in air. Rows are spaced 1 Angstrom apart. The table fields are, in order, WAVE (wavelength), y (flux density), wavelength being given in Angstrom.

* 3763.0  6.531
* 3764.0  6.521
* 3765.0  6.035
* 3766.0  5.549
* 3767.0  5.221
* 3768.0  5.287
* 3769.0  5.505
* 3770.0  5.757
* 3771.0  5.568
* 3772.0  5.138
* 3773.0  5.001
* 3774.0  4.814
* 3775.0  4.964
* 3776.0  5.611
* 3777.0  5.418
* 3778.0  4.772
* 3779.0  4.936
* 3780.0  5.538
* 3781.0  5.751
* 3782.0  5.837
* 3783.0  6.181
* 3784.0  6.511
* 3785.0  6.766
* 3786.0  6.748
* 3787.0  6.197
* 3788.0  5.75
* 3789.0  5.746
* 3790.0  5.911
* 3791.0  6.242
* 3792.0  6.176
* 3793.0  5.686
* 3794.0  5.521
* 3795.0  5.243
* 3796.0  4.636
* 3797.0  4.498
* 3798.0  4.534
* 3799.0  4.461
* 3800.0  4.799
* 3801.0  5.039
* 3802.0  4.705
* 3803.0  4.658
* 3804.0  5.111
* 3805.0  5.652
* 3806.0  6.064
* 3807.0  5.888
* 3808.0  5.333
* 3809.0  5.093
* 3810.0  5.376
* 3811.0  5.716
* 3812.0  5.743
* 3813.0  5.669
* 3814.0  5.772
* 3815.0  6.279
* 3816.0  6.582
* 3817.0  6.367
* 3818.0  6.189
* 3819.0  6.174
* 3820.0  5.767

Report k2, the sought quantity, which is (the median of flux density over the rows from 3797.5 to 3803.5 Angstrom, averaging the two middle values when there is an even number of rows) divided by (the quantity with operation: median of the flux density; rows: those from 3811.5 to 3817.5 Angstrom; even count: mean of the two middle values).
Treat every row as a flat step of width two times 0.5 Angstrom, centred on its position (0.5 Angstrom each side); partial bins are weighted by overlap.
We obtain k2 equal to 0.78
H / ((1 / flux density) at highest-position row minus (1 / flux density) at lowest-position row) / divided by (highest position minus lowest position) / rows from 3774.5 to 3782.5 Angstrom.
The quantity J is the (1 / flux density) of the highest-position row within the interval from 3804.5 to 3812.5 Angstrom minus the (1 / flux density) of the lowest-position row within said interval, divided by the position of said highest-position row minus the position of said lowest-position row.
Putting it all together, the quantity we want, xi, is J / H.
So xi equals 0.1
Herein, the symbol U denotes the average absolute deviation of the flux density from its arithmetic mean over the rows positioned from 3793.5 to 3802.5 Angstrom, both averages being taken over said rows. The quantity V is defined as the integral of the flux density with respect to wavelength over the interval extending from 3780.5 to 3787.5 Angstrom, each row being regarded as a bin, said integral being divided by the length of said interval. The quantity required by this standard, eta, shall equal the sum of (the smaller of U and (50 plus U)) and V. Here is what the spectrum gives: 6.6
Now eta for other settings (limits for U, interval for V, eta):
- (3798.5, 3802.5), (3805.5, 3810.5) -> 5.7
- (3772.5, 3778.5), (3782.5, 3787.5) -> 6.8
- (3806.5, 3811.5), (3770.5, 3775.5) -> 5.4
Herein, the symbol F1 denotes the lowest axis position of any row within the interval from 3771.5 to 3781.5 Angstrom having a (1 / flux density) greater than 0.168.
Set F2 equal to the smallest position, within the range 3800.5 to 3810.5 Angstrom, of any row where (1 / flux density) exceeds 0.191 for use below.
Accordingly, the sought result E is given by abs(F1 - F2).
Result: 29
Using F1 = 3772.0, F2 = 3801.0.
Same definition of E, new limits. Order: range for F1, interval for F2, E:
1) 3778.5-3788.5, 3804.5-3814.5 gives 30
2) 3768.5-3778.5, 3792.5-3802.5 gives 27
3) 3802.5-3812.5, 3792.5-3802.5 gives 7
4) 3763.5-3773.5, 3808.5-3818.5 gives 43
